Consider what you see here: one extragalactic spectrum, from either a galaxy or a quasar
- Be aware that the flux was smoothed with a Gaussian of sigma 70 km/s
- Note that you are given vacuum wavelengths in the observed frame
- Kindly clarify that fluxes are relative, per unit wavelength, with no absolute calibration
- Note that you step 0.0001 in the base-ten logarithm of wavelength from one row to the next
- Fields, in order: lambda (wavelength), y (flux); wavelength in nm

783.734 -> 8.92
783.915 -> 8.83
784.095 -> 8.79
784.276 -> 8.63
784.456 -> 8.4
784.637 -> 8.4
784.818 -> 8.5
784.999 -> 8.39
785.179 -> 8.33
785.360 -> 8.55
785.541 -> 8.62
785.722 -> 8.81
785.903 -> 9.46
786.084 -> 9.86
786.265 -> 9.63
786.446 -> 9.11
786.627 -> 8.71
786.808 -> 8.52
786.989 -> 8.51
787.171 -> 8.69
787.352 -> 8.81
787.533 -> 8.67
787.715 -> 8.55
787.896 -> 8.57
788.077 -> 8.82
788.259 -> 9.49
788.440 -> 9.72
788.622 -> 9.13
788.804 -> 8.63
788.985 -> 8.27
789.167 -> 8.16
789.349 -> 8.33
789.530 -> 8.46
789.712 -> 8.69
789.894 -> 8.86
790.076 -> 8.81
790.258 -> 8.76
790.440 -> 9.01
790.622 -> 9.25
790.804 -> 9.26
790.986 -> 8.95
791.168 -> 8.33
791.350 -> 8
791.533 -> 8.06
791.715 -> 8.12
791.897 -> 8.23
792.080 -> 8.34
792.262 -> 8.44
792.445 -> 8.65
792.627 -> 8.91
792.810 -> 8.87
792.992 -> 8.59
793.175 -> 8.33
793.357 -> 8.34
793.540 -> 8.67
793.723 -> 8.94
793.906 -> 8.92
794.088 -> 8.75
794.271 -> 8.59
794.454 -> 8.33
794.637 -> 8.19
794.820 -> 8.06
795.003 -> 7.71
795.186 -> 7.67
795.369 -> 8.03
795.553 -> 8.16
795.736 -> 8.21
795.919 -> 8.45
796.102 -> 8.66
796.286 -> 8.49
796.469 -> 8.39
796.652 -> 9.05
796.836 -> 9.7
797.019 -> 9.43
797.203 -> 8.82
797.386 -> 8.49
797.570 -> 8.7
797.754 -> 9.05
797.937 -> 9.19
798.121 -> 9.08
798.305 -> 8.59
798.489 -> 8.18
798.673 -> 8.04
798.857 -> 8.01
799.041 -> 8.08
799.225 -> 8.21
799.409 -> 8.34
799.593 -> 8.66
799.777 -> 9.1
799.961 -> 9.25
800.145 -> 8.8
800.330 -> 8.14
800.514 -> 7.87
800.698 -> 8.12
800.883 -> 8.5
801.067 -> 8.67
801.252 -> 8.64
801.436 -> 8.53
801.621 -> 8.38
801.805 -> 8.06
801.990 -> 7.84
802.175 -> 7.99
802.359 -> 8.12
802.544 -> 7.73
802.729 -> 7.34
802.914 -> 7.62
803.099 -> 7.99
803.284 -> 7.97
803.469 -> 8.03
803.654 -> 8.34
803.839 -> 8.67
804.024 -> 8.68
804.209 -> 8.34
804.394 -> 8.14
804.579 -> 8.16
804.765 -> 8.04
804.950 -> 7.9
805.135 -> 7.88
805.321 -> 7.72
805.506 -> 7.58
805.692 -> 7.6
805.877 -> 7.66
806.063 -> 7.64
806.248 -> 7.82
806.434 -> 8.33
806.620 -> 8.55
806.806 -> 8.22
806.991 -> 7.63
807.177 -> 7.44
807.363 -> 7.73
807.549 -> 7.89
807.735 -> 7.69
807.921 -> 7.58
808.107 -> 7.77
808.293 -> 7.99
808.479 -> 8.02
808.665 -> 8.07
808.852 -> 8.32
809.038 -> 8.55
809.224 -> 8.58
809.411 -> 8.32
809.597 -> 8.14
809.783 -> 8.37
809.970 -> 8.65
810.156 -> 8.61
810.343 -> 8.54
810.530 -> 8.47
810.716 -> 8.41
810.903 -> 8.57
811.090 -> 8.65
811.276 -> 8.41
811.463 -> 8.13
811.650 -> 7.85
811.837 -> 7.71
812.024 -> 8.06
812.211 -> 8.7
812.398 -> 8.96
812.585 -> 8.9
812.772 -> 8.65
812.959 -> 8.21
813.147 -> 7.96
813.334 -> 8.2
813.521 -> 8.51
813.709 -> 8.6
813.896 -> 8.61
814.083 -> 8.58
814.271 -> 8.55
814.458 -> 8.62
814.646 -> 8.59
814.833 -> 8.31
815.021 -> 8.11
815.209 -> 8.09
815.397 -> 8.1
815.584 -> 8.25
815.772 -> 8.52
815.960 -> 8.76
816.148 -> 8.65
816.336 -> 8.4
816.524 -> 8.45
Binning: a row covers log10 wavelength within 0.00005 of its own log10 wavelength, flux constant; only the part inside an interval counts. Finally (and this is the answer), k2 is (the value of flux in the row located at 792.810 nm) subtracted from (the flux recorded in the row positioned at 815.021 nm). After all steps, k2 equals -0.8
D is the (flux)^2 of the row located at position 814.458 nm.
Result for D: 74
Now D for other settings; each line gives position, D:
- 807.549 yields 62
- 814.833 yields 69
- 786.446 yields 83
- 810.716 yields 71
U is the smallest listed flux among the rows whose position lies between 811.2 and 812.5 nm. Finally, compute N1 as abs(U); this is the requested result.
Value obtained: 7.71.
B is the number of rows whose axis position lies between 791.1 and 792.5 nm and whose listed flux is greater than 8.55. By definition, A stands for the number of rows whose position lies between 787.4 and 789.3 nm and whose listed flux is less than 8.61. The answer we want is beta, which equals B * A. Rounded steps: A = 4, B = 1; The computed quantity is 4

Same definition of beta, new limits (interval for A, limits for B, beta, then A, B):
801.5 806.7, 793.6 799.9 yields 416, 26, 16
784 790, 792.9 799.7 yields 238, 14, 17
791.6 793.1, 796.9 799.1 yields 35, 5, 7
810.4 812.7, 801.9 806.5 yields 16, 8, 2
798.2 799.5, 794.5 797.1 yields 28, 7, 4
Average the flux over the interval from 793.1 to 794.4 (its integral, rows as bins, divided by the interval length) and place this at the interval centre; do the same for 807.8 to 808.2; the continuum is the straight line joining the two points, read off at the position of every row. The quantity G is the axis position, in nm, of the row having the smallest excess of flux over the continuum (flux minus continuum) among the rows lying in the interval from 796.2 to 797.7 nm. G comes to 796.469 nm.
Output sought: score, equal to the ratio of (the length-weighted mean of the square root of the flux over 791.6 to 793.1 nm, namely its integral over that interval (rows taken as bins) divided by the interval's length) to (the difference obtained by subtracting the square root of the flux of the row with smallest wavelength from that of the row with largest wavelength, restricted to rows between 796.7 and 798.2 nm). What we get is -29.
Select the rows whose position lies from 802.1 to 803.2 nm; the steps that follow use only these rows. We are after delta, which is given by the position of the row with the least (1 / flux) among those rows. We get 802.359 nm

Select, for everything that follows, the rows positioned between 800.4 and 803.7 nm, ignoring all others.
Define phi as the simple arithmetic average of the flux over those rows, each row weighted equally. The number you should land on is 8.10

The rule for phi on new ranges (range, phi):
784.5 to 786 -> 8.63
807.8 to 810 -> 8.20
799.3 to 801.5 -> 8.55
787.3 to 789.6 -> 8.74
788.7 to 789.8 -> 8.42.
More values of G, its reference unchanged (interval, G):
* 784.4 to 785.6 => 785.179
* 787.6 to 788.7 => 787.715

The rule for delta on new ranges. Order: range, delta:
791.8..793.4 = 792.627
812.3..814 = 812.398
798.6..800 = 799.961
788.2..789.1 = 788.440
